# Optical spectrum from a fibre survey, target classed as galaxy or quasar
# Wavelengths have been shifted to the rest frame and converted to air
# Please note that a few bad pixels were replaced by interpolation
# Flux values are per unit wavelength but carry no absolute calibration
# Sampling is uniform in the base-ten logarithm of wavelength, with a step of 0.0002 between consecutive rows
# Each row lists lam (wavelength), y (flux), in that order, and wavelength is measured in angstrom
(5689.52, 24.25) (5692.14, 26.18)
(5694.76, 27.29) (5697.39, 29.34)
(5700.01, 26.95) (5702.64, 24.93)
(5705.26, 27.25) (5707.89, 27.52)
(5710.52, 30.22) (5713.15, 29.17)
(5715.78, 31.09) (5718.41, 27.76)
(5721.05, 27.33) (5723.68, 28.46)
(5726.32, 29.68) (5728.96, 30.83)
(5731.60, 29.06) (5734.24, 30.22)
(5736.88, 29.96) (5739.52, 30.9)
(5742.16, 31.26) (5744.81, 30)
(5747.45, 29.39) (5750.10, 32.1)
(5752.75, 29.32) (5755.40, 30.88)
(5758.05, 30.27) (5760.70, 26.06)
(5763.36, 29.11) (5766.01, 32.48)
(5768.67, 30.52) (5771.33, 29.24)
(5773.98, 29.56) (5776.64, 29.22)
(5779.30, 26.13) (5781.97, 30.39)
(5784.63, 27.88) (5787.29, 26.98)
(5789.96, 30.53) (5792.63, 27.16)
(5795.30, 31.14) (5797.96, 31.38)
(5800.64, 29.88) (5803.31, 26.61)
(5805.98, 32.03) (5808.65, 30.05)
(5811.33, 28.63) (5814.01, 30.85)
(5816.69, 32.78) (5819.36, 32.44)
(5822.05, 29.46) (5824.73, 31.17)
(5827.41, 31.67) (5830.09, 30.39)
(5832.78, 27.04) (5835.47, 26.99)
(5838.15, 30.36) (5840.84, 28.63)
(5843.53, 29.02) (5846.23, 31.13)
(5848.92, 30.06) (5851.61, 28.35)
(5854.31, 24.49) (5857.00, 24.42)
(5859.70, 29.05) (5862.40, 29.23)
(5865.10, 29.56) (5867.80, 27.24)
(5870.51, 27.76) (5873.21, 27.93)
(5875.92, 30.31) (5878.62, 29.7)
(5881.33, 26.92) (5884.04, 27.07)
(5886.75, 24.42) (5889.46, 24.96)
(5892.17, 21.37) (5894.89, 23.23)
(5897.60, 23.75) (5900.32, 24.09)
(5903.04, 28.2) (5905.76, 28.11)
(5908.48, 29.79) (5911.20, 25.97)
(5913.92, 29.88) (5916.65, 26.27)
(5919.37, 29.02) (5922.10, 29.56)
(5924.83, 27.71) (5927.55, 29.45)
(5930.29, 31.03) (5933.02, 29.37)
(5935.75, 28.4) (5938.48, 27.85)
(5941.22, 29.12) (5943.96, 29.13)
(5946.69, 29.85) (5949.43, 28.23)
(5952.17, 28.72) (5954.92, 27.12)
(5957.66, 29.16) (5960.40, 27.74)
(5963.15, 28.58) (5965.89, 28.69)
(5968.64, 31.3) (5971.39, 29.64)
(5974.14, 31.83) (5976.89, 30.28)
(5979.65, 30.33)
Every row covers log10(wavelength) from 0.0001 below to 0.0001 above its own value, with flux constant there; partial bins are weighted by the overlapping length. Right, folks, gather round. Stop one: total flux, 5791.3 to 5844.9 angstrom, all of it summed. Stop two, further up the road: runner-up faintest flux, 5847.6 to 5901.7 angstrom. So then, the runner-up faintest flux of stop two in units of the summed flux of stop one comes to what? 0.039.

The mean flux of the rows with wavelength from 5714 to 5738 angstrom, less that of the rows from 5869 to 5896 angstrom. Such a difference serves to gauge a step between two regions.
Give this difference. 3.0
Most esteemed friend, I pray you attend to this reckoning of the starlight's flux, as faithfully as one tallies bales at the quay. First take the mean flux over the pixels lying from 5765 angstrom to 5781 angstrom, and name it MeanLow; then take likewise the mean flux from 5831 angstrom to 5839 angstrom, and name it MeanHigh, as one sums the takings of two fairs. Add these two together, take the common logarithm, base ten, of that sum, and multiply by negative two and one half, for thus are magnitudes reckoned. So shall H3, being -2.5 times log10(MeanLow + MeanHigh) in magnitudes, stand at -4.40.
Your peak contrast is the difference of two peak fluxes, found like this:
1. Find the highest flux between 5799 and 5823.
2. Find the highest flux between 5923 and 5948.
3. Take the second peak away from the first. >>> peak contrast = 2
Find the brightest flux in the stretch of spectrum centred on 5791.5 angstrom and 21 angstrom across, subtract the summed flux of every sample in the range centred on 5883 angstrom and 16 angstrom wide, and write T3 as -132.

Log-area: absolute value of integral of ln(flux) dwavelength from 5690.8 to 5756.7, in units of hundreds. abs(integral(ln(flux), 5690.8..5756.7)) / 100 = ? 2.22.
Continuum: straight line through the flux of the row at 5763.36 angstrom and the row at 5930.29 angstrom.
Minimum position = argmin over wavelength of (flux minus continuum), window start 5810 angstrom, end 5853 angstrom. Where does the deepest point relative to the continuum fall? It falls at 5835.47 angstrom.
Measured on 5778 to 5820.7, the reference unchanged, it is 5779.30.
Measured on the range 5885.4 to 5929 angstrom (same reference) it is 5892.17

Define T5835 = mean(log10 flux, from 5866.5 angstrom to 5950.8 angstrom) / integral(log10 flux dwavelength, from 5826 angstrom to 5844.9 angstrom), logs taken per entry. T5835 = 0.052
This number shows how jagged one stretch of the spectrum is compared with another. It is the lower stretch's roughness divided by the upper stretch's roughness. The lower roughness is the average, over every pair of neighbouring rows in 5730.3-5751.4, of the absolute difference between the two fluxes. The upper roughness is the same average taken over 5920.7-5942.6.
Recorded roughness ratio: 0.76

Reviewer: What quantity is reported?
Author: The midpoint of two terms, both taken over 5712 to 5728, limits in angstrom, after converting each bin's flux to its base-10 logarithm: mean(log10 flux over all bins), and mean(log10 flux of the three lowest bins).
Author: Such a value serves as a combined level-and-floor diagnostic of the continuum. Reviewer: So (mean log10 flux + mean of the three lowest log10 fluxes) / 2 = 1.45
